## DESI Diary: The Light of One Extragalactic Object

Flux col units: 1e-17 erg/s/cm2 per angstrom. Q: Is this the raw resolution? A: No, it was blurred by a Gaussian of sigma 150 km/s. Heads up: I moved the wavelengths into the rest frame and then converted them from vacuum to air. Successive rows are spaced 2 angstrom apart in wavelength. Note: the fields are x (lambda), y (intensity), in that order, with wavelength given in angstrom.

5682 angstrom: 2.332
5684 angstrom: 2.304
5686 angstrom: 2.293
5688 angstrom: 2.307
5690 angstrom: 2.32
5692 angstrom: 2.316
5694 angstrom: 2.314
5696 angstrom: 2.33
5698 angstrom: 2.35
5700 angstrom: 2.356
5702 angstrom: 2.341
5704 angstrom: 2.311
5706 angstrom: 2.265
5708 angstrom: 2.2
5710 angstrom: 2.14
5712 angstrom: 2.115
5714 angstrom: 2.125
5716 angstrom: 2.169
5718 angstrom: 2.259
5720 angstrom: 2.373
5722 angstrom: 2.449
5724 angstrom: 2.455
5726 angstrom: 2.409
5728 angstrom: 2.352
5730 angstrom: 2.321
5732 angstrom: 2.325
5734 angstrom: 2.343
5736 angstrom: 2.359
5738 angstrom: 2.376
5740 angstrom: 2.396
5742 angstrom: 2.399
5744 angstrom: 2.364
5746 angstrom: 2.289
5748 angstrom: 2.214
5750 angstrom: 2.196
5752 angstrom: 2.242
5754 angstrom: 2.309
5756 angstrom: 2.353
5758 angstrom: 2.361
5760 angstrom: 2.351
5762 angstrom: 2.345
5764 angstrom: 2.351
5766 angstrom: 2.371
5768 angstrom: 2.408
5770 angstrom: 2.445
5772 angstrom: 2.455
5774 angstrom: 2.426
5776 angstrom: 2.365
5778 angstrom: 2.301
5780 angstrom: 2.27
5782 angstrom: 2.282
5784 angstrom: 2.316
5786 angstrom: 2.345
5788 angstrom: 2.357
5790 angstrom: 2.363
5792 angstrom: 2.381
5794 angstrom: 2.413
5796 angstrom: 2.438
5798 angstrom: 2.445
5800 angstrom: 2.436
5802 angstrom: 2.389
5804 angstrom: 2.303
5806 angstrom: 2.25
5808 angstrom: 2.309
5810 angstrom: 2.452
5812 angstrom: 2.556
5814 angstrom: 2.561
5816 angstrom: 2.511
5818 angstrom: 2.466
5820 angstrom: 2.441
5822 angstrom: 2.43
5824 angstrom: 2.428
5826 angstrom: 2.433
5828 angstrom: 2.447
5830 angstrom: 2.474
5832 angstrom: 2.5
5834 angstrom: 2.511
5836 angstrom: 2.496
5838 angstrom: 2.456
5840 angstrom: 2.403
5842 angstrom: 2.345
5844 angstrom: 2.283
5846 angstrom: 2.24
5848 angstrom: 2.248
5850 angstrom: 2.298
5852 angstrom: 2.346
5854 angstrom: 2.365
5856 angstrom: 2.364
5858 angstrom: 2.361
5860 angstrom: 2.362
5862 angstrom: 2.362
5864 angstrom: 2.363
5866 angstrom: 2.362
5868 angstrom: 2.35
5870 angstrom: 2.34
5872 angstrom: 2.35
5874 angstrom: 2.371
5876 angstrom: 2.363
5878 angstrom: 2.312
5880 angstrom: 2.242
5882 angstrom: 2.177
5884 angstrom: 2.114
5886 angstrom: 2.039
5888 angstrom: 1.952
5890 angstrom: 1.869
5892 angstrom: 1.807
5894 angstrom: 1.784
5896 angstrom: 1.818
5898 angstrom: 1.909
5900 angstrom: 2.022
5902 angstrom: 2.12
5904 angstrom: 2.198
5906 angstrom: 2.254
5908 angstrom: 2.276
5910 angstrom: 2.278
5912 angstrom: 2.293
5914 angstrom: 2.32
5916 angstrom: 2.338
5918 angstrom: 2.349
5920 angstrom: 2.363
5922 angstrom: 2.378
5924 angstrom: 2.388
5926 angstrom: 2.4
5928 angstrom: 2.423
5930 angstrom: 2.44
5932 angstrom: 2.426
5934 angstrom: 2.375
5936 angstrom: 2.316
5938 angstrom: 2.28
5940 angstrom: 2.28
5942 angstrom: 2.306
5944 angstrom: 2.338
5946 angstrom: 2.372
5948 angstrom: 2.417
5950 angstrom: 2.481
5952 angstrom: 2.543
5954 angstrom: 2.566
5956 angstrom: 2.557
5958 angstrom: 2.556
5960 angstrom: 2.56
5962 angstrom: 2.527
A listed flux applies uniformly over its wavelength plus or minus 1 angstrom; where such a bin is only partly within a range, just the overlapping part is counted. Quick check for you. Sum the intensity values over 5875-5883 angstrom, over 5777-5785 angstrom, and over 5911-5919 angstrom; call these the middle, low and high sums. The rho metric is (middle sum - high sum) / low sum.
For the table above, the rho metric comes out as -0.02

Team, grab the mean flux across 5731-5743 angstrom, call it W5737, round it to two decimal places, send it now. 2.37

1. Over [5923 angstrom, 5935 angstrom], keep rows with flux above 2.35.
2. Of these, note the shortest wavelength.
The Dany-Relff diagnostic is 5924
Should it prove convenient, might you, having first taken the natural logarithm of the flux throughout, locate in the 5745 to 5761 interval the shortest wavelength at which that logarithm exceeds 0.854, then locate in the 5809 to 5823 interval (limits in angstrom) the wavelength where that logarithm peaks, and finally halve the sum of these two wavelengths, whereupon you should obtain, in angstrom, 5785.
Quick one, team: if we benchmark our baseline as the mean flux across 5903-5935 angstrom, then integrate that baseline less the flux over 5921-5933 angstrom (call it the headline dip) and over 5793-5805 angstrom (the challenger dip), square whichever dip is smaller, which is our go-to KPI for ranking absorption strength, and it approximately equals 0.62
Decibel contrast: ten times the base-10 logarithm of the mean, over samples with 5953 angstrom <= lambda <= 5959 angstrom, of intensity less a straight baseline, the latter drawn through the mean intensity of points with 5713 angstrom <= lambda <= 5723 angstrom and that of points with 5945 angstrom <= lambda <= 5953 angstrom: -10.0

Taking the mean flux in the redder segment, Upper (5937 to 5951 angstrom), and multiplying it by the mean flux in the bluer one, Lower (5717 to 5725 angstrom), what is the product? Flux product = 5.61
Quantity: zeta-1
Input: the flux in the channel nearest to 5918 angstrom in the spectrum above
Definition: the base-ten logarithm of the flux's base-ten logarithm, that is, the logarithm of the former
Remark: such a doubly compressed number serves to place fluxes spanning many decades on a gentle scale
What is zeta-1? -0.431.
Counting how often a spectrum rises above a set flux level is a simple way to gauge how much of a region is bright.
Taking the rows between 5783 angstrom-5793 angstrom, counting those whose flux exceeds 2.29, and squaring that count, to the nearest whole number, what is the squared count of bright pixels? 25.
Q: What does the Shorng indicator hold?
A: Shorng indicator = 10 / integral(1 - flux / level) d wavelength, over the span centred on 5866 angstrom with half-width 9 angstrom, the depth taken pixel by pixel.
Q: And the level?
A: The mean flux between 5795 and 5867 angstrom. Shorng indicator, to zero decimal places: 31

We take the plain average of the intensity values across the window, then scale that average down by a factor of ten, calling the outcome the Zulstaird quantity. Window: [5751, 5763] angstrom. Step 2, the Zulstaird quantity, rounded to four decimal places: 0.2327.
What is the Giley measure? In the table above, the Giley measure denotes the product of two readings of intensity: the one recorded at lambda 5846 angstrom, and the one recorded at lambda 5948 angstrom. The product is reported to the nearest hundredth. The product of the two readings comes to 5.41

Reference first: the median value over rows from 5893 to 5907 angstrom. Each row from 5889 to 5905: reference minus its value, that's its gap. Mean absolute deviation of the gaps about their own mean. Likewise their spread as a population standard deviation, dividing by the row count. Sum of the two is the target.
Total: 0.27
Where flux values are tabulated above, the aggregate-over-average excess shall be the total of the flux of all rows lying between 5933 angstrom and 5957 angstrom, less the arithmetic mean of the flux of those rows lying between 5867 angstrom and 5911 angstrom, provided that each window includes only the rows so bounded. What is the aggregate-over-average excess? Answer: 27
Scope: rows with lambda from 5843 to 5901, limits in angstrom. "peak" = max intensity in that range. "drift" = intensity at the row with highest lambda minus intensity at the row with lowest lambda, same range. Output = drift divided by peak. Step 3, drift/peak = -0.11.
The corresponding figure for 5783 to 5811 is 0.06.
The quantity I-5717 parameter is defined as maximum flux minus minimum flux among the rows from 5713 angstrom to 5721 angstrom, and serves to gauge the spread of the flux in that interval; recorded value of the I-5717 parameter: 0.25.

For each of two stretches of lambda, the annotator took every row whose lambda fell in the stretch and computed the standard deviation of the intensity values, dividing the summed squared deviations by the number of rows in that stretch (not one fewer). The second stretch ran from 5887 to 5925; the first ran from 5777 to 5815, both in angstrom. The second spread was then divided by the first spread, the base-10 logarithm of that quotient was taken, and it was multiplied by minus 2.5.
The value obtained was -1.0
